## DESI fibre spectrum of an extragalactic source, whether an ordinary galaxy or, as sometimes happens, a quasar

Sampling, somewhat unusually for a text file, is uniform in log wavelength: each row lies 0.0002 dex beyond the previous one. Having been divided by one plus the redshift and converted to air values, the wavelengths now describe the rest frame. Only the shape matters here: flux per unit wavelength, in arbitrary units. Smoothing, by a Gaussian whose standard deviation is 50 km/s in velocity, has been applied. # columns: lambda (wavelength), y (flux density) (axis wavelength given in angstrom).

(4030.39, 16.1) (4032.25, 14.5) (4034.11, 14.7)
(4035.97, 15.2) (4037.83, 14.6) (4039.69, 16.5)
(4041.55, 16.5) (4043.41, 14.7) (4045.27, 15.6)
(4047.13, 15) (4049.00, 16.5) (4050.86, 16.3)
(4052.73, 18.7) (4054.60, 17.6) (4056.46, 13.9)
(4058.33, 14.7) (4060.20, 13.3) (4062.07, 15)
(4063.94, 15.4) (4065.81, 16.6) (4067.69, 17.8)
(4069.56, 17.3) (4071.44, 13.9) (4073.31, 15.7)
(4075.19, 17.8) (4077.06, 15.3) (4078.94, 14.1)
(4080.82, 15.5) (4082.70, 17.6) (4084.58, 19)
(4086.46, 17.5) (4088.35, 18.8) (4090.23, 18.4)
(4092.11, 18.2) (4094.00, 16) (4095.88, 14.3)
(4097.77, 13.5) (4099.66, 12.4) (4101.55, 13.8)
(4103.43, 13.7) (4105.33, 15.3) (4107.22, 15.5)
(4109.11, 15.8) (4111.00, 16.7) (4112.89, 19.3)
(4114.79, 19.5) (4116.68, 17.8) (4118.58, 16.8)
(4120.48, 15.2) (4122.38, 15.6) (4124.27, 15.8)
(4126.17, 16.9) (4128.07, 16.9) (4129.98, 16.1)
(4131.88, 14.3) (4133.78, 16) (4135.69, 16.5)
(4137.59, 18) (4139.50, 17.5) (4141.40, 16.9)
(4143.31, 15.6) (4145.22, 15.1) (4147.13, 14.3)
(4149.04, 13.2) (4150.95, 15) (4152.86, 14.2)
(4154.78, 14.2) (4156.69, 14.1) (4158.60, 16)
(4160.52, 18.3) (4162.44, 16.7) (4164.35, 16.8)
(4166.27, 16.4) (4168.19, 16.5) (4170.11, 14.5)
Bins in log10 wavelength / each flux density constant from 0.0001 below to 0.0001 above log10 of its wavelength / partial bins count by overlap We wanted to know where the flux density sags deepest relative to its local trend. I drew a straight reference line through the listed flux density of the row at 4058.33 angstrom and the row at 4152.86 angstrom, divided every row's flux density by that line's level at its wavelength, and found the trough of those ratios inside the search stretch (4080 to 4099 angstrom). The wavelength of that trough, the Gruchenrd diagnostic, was 4097.77 angstrom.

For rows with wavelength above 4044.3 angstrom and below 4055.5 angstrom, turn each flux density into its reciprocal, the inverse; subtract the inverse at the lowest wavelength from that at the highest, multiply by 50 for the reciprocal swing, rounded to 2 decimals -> -0.36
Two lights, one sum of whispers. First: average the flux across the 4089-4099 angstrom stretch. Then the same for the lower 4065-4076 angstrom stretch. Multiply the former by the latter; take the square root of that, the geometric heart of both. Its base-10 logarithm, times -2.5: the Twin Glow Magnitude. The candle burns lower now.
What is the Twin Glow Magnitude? -3.03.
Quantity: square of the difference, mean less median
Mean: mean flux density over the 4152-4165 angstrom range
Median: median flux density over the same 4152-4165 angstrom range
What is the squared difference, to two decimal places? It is 0.06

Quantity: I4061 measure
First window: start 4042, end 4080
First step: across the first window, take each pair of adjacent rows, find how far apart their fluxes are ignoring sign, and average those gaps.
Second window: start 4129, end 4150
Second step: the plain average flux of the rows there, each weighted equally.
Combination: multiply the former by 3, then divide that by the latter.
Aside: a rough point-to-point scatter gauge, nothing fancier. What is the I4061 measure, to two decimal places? 0.29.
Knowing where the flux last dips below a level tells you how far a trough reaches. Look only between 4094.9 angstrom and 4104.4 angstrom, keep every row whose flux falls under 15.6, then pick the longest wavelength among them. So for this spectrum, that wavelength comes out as 4103.43 angstrom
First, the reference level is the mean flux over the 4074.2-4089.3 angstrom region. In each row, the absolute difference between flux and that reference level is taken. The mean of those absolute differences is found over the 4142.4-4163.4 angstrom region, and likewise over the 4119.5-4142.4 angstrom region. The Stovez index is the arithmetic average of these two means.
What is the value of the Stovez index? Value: 1.47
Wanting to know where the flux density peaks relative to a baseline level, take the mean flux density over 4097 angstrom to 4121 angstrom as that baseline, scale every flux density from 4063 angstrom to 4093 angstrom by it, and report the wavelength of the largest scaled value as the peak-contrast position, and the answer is 4084.58 angstrom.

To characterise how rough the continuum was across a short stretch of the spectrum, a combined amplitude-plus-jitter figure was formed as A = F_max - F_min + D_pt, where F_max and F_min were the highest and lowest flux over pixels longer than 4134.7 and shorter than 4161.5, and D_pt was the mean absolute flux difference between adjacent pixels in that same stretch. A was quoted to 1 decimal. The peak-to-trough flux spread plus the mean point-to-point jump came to 6.1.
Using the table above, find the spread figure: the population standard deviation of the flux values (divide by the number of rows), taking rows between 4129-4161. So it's 1.45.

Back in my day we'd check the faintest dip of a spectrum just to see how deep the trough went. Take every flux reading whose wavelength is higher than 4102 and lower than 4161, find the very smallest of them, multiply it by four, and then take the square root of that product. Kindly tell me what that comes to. 7.27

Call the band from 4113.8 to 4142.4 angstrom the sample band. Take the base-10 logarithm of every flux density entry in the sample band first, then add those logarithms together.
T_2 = 18.31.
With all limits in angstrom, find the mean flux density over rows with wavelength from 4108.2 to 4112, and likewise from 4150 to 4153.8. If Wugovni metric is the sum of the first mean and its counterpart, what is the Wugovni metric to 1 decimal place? 30.9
